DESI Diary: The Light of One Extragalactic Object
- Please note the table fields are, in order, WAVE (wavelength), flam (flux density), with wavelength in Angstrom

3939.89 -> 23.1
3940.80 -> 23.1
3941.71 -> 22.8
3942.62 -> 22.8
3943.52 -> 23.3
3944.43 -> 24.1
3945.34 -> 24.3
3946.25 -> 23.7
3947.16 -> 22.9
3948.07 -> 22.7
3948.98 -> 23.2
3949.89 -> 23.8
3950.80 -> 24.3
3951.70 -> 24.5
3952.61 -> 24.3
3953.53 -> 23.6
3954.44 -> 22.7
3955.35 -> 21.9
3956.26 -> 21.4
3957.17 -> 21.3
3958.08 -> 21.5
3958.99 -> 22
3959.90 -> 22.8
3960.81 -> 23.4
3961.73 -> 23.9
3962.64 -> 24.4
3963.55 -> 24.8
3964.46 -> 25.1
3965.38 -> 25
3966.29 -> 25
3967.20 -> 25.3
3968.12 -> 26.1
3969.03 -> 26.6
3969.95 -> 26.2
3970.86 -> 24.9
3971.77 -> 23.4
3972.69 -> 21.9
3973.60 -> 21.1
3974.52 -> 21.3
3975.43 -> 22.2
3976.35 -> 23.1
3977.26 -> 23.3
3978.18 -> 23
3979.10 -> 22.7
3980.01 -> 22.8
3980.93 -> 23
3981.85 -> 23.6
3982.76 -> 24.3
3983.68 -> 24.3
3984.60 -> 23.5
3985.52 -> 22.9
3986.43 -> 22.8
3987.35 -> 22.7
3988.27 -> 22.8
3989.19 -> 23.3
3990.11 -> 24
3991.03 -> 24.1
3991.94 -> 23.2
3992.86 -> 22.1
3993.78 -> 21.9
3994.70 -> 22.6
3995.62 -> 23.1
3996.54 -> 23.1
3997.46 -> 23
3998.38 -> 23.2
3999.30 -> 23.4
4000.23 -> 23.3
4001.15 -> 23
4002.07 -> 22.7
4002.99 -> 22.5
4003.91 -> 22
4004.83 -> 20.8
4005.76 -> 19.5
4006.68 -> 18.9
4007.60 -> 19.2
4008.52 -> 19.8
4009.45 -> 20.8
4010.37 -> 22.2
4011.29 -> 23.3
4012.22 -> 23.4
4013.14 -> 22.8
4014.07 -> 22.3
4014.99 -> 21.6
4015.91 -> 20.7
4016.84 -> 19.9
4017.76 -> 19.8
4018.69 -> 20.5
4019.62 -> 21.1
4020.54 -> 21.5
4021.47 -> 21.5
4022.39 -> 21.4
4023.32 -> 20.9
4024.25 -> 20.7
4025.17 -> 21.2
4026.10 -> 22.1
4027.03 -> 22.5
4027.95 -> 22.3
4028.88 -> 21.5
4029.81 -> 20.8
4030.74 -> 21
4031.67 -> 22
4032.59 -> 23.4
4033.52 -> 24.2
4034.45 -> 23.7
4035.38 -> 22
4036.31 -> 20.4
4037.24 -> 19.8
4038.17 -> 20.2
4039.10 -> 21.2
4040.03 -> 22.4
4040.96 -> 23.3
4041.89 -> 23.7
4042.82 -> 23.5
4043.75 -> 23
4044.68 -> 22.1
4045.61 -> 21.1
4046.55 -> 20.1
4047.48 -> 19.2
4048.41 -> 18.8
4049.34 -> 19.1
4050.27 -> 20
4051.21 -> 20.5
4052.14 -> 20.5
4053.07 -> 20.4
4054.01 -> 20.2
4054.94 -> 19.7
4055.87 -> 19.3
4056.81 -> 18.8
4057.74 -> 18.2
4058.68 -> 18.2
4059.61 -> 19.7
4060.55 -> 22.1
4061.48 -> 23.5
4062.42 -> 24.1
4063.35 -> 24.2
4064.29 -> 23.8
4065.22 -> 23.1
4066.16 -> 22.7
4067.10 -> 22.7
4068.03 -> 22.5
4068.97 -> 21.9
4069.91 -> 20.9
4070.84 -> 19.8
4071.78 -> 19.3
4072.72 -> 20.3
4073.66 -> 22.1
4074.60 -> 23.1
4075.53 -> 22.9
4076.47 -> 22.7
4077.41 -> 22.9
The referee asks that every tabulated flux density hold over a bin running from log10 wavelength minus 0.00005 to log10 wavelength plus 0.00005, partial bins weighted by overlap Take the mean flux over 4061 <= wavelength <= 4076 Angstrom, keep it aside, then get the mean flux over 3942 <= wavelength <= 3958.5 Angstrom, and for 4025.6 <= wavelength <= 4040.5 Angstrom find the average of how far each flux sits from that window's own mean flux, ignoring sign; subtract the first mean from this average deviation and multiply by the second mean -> -493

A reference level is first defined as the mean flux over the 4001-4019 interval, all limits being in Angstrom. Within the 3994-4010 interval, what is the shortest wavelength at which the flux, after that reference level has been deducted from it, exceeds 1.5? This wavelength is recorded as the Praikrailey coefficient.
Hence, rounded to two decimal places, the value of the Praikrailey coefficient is 3995.62 Angstrom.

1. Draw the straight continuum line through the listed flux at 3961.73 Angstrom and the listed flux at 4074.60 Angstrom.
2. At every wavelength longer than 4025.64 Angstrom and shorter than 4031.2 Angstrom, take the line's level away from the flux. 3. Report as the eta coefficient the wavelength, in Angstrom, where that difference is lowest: 4029.81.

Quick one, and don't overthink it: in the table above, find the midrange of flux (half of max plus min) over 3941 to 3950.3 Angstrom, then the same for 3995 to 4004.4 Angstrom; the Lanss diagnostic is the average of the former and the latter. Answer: 23.1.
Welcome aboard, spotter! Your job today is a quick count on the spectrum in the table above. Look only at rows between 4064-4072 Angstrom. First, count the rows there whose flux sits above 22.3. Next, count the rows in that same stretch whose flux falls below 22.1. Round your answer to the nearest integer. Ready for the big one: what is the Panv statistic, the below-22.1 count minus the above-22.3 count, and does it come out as -1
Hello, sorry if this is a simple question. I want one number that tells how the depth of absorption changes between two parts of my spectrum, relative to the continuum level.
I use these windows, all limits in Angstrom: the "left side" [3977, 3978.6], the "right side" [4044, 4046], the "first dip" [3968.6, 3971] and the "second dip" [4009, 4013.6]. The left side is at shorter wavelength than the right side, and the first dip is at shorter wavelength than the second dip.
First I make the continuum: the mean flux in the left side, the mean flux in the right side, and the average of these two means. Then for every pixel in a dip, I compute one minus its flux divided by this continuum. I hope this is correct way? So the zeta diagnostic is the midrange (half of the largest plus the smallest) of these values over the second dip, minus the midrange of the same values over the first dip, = 0.16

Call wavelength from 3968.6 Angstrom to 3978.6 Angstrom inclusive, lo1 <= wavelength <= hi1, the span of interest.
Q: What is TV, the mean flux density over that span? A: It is 23.4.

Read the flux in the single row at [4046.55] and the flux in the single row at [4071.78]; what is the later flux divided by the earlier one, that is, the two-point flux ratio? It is 0.96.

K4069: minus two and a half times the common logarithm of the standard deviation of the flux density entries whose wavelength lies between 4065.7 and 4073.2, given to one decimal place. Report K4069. -0.3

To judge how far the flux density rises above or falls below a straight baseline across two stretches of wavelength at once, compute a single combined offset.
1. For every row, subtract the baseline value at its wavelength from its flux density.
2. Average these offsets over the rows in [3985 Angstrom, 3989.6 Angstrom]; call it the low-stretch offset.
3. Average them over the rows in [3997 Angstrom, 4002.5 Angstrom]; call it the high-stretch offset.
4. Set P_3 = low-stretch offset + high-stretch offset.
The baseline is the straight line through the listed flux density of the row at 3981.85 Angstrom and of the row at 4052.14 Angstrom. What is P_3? -0.2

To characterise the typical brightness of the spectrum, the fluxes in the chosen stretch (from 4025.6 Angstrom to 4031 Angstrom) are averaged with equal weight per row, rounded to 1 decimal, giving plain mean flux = 21.7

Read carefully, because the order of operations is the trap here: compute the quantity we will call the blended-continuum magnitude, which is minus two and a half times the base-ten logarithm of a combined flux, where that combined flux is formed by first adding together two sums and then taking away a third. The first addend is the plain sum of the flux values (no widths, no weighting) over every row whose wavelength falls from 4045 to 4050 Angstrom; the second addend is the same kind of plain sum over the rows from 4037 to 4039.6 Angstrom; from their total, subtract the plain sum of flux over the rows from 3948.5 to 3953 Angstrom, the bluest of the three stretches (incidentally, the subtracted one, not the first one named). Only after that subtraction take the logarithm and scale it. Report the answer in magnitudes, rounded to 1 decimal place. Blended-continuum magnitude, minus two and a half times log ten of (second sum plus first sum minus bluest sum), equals -4.0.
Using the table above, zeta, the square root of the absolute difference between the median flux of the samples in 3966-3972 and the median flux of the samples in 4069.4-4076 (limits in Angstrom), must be 2.10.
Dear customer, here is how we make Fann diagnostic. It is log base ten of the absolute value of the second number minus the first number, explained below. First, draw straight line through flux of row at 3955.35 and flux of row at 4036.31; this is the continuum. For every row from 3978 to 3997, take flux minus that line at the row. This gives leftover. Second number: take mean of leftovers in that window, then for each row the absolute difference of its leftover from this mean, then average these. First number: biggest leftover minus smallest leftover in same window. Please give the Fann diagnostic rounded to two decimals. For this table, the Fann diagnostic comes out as 0.23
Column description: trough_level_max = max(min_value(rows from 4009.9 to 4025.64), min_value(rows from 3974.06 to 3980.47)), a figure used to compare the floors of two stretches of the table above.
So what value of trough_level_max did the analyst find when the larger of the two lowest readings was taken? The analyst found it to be 21.3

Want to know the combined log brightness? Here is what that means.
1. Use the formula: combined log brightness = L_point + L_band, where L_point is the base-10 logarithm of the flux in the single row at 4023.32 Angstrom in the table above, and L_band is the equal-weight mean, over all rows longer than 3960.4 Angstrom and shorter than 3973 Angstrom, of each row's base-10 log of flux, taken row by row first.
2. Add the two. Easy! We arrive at 2.713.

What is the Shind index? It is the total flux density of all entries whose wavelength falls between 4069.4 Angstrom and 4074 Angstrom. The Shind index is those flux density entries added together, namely 102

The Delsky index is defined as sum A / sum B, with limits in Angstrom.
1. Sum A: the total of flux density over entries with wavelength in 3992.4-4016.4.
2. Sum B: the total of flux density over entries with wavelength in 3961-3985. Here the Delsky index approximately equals 0.920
